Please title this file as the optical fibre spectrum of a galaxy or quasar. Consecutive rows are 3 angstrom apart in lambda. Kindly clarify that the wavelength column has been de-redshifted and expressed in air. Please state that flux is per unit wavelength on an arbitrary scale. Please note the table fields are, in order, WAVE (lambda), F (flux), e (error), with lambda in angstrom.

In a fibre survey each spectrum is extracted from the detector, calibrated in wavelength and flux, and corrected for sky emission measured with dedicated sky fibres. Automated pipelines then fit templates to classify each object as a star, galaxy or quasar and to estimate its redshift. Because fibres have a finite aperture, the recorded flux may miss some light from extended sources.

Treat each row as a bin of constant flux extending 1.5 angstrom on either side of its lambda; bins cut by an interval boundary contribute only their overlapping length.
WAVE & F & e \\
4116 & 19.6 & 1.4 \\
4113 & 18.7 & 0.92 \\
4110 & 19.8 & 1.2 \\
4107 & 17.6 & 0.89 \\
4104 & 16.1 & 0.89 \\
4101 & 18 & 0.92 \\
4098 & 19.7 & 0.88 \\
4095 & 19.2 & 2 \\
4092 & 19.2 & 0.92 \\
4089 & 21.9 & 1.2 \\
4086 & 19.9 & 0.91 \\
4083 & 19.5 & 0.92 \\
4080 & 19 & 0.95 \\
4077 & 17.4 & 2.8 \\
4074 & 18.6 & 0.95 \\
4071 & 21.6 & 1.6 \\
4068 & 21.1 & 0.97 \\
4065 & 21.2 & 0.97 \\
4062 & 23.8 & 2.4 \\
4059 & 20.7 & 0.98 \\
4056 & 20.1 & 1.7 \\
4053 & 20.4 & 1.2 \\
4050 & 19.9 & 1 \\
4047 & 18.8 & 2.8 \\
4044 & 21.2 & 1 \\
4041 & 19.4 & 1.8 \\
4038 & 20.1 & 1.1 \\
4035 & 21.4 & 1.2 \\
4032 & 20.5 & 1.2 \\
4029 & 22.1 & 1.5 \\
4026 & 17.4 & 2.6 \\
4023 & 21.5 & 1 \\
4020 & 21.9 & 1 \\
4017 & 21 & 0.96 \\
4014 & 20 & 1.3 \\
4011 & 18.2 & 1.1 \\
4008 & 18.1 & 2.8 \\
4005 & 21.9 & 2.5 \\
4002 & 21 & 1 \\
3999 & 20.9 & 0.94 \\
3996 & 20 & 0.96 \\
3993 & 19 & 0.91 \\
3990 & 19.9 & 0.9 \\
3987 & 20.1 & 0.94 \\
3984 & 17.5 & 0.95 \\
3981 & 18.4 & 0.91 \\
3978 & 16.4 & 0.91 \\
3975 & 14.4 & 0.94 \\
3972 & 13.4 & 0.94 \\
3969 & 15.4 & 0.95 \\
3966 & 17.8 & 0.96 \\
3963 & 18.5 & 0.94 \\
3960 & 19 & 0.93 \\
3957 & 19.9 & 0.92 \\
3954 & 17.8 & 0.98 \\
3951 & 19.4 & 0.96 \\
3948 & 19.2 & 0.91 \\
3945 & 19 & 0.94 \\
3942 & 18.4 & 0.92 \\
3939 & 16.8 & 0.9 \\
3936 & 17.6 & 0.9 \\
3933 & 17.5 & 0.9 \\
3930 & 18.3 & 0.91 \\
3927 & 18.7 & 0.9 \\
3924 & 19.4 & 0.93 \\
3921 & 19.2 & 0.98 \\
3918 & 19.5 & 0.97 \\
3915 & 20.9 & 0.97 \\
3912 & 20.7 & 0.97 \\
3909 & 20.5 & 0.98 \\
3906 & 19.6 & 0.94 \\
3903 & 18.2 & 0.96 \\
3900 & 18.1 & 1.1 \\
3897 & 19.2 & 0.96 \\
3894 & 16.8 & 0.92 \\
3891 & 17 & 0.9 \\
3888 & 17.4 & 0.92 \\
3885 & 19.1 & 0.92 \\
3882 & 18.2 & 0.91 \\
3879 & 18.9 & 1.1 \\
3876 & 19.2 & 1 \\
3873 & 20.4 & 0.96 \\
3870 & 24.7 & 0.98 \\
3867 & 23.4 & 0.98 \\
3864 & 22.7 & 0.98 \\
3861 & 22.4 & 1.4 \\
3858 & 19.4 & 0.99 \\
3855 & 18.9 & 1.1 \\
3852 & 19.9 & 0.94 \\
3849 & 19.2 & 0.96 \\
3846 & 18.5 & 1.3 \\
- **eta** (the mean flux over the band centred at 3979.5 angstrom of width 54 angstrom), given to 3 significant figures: 18.4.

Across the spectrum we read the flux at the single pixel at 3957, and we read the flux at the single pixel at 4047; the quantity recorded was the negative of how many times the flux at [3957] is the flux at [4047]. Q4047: -1.06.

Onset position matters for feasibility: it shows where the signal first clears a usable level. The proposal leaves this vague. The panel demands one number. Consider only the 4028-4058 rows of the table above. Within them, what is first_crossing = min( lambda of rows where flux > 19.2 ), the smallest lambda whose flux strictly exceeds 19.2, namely 4029 angstrom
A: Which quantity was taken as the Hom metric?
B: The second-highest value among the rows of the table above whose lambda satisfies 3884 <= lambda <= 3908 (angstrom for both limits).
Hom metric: 19.2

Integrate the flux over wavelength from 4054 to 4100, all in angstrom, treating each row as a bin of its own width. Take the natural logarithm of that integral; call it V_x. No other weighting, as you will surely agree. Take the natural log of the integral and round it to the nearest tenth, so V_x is 6.8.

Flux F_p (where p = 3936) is 17.6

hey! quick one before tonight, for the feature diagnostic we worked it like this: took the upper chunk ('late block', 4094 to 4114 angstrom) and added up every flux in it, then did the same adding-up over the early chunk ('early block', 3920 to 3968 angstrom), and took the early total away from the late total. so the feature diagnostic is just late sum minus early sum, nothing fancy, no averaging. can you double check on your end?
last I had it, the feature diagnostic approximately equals -167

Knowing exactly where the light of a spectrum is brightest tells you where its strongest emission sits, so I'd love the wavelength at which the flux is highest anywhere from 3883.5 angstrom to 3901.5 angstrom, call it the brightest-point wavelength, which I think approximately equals 3897 angstrom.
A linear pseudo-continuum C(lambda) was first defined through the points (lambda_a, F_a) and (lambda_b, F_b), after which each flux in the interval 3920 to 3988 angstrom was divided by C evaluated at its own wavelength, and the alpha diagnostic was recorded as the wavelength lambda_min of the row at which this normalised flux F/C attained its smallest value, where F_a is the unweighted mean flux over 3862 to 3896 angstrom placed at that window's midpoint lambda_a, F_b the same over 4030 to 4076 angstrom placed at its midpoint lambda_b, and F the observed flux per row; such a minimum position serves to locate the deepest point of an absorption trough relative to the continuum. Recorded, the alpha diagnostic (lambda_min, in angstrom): 3972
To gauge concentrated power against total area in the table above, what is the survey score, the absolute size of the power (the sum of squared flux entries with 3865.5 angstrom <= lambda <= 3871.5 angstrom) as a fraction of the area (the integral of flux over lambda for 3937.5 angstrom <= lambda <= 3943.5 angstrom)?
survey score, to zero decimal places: 11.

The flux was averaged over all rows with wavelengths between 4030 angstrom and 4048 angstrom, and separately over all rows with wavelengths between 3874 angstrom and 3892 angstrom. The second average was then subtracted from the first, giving 1.9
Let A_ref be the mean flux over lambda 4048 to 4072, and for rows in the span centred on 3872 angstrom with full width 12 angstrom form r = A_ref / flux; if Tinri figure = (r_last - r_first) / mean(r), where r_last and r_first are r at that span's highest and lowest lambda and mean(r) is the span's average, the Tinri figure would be 0.20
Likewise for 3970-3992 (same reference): -0.41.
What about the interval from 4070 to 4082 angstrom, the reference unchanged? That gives 0.12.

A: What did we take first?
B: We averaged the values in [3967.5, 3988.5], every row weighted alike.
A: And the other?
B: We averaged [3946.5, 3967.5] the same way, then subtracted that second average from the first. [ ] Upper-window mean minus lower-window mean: -2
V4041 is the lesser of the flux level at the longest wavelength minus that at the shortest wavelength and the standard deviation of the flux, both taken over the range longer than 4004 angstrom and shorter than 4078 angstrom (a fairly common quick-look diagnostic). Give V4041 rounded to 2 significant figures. -4.5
